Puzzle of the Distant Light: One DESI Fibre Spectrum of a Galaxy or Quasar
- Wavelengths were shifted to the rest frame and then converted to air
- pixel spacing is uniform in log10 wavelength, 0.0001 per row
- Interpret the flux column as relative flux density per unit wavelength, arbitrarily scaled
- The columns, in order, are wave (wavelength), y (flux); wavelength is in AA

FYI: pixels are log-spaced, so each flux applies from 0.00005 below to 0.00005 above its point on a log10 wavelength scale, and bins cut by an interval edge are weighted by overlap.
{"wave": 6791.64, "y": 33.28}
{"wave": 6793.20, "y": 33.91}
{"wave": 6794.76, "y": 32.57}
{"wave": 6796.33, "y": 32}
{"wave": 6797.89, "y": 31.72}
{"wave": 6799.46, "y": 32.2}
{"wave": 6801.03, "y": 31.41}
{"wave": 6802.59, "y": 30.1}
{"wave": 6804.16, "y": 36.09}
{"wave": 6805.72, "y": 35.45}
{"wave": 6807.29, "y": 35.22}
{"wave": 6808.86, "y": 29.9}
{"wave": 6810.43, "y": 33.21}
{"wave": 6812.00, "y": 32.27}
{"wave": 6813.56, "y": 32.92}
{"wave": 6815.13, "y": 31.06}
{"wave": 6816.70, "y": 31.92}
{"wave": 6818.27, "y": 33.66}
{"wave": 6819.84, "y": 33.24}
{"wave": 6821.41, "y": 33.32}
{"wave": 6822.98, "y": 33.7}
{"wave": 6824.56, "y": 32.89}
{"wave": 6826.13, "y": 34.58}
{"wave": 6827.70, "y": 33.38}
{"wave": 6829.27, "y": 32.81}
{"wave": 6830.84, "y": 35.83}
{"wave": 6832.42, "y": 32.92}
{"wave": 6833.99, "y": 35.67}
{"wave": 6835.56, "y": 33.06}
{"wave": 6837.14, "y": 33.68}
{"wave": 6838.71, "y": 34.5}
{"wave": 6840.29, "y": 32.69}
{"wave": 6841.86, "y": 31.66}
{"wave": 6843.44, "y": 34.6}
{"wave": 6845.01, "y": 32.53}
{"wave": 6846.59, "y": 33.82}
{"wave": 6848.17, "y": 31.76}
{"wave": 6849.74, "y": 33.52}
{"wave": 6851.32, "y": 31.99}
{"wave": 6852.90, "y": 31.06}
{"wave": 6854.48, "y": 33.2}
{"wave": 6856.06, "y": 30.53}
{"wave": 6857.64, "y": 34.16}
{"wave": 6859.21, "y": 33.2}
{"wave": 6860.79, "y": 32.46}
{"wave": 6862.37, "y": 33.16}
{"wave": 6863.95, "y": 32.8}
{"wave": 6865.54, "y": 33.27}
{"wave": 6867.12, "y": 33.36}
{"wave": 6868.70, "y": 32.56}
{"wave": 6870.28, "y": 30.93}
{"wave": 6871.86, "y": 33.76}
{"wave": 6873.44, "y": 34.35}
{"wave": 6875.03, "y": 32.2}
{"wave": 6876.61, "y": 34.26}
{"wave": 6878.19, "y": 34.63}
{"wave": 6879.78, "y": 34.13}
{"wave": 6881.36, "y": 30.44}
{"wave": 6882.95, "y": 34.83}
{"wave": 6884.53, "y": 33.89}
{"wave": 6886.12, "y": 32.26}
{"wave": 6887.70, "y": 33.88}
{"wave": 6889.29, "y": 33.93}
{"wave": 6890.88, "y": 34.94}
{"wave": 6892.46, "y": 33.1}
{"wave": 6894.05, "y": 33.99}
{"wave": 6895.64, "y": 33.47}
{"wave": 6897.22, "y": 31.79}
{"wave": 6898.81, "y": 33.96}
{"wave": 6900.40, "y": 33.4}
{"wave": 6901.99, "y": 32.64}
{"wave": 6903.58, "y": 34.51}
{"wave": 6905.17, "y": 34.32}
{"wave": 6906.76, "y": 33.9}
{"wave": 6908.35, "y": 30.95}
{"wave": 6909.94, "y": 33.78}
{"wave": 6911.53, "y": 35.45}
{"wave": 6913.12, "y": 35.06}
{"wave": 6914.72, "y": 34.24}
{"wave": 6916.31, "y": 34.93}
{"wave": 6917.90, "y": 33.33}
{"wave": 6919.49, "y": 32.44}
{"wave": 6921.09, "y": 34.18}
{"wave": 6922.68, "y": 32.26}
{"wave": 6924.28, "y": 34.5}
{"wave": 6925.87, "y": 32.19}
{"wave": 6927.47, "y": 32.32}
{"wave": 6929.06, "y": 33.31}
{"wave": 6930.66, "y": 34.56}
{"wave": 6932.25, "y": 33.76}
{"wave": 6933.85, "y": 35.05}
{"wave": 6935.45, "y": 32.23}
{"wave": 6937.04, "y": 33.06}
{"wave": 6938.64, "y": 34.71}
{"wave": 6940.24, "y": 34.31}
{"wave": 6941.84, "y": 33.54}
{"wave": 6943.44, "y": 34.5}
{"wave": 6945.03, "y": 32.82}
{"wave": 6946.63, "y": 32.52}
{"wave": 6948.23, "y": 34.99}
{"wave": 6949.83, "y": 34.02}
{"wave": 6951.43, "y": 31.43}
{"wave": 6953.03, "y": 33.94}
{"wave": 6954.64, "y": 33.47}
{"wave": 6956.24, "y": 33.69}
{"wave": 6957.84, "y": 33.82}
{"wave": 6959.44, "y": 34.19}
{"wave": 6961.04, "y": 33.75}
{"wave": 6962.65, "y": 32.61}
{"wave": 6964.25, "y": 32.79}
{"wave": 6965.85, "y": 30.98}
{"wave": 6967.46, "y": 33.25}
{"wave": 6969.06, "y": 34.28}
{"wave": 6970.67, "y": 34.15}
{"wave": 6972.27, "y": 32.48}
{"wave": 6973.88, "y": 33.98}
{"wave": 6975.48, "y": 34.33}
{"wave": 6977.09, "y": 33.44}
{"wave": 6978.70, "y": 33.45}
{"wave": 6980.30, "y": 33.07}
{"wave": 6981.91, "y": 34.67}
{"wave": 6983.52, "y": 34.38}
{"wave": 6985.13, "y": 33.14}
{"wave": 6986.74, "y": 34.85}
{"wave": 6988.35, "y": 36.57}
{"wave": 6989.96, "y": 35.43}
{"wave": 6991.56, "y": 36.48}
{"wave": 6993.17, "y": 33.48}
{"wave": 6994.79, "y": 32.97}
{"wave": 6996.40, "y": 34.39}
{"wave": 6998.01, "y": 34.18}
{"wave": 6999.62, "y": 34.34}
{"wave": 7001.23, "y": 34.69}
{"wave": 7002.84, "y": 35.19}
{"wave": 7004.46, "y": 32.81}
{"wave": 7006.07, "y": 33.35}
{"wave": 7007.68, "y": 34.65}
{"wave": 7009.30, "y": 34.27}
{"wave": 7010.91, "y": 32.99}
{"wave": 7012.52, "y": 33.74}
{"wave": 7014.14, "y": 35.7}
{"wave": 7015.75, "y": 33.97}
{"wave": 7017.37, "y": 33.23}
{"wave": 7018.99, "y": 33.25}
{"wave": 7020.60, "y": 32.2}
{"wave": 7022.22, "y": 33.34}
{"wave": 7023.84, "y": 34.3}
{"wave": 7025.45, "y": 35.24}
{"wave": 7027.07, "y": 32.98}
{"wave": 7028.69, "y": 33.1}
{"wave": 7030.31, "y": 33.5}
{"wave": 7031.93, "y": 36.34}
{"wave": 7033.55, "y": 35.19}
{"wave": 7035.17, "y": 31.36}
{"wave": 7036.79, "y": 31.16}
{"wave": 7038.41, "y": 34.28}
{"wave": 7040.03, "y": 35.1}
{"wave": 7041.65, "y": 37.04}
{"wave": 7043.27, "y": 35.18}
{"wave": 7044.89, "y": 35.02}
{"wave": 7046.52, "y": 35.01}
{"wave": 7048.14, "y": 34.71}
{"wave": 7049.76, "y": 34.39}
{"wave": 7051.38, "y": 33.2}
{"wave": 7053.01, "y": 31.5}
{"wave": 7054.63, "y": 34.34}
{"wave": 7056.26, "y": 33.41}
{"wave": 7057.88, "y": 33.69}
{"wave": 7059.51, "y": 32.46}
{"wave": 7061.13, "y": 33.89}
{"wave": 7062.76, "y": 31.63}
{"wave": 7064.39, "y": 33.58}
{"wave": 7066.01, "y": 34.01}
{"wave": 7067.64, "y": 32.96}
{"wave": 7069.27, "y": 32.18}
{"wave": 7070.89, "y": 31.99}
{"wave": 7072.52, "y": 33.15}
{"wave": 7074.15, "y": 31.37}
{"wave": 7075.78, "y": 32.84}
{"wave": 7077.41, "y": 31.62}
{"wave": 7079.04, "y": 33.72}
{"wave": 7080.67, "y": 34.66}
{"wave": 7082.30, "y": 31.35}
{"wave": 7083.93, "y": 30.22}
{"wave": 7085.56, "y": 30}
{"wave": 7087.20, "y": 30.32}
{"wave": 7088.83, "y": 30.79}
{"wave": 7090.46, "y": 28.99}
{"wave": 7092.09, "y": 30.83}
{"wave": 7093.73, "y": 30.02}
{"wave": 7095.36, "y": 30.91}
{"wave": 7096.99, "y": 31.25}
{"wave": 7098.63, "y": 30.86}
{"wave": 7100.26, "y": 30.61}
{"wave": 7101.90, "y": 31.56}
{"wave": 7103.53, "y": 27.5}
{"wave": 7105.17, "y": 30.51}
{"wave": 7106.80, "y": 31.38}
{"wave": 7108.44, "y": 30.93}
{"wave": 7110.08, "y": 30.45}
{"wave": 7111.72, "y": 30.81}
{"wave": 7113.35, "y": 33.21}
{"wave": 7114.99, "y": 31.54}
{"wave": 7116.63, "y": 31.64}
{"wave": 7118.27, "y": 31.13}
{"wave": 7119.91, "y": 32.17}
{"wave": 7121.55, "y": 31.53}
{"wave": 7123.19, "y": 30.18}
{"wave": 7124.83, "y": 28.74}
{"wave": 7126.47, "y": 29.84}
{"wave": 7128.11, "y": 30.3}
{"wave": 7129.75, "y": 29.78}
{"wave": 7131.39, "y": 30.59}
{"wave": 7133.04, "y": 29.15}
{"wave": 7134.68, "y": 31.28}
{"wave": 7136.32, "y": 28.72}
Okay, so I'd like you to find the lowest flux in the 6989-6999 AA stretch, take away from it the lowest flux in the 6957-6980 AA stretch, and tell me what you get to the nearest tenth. 2.0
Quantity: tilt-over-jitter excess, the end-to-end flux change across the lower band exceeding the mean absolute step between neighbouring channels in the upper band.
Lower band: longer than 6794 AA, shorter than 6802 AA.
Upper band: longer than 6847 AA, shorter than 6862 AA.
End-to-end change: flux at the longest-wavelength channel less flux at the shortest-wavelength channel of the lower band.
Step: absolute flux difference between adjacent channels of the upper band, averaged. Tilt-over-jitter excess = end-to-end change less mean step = -3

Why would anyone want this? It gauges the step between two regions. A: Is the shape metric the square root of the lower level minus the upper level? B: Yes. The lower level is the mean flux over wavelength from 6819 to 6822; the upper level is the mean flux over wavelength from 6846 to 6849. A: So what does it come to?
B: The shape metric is 0.7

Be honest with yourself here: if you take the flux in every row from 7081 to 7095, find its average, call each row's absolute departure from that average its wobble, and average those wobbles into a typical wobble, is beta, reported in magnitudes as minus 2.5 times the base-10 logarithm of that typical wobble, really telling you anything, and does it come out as 0.74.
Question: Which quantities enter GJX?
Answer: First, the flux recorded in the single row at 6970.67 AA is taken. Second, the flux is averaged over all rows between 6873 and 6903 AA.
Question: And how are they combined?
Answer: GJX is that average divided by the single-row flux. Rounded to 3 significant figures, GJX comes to 0.980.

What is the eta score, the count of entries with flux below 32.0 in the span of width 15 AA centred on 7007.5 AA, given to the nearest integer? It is 0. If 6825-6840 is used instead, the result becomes 0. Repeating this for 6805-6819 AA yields 3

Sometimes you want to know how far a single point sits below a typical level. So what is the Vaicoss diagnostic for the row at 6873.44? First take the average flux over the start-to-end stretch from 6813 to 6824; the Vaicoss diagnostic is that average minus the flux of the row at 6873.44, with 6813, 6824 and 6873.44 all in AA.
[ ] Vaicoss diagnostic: -1.5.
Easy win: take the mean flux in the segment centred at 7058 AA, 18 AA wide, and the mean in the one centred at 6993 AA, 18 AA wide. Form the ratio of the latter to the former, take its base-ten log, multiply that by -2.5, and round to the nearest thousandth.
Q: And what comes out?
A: -0.042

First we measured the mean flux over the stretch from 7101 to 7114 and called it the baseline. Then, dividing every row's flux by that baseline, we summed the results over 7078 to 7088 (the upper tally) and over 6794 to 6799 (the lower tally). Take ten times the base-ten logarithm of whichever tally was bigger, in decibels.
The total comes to 7.91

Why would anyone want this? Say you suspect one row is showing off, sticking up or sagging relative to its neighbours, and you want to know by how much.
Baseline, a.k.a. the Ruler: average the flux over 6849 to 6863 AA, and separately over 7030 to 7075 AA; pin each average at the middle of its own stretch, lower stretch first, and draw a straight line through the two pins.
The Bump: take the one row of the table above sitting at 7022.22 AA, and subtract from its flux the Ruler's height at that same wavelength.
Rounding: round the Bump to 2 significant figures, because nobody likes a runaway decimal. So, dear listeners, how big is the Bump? -0.13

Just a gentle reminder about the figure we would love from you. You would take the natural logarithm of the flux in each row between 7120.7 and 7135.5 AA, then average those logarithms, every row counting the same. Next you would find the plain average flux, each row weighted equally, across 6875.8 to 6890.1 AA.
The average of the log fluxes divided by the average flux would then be 0.101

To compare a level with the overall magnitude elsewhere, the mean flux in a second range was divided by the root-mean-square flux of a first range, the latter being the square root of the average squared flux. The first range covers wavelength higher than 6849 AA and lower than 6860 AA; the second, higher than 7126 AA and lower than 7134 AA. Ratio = 0.92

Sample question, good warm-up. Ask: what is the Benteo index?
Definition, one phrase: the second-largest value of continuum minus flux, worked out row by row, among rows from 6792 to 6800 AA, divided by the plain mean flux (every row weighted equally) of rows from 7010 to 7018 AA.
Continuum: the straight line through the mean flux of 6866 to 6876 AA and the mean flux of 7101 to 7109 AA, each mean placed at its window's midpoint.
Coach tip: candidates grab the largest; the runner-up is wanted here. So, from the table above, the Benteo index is 0.05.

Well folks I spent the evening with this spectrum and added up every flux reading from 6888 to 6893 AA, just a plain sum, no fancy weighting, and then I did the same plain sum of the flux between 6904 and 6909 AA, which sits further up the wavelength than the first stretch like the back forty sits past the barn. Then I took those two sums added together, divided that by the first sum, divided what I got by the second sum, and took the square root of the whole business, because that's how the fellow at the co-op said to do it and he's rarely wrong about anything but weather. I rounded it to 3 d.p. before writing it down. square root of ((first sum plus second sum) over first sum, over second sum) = 0.141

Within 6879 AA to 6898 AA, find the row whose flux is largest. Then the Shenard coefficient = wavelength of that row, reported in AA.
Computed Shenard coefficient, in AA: 6890.88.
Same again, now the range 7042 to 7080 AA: 7043.27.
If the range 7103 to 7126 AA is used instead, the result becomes 7113.35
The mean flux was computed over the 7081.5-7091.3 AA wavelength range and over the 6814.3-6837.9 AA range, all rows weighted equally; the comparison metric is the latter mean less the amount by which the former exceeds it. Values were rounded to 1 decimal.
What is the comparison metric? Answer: 36.6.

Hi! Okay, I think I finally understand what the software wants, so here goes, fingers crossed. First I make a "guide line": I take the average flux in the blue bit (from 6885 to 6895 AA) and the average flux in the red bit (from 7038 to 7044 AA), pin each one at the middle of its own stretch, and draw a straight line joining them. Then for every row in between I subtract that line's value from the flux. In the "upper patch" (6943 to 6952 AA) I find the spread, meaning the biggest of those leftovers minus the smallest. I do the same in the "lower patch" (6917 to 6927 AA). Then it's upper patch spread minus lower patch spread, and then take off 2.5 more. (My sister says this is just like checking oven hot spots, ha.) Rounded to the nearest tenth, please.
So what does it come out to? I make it -1.2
